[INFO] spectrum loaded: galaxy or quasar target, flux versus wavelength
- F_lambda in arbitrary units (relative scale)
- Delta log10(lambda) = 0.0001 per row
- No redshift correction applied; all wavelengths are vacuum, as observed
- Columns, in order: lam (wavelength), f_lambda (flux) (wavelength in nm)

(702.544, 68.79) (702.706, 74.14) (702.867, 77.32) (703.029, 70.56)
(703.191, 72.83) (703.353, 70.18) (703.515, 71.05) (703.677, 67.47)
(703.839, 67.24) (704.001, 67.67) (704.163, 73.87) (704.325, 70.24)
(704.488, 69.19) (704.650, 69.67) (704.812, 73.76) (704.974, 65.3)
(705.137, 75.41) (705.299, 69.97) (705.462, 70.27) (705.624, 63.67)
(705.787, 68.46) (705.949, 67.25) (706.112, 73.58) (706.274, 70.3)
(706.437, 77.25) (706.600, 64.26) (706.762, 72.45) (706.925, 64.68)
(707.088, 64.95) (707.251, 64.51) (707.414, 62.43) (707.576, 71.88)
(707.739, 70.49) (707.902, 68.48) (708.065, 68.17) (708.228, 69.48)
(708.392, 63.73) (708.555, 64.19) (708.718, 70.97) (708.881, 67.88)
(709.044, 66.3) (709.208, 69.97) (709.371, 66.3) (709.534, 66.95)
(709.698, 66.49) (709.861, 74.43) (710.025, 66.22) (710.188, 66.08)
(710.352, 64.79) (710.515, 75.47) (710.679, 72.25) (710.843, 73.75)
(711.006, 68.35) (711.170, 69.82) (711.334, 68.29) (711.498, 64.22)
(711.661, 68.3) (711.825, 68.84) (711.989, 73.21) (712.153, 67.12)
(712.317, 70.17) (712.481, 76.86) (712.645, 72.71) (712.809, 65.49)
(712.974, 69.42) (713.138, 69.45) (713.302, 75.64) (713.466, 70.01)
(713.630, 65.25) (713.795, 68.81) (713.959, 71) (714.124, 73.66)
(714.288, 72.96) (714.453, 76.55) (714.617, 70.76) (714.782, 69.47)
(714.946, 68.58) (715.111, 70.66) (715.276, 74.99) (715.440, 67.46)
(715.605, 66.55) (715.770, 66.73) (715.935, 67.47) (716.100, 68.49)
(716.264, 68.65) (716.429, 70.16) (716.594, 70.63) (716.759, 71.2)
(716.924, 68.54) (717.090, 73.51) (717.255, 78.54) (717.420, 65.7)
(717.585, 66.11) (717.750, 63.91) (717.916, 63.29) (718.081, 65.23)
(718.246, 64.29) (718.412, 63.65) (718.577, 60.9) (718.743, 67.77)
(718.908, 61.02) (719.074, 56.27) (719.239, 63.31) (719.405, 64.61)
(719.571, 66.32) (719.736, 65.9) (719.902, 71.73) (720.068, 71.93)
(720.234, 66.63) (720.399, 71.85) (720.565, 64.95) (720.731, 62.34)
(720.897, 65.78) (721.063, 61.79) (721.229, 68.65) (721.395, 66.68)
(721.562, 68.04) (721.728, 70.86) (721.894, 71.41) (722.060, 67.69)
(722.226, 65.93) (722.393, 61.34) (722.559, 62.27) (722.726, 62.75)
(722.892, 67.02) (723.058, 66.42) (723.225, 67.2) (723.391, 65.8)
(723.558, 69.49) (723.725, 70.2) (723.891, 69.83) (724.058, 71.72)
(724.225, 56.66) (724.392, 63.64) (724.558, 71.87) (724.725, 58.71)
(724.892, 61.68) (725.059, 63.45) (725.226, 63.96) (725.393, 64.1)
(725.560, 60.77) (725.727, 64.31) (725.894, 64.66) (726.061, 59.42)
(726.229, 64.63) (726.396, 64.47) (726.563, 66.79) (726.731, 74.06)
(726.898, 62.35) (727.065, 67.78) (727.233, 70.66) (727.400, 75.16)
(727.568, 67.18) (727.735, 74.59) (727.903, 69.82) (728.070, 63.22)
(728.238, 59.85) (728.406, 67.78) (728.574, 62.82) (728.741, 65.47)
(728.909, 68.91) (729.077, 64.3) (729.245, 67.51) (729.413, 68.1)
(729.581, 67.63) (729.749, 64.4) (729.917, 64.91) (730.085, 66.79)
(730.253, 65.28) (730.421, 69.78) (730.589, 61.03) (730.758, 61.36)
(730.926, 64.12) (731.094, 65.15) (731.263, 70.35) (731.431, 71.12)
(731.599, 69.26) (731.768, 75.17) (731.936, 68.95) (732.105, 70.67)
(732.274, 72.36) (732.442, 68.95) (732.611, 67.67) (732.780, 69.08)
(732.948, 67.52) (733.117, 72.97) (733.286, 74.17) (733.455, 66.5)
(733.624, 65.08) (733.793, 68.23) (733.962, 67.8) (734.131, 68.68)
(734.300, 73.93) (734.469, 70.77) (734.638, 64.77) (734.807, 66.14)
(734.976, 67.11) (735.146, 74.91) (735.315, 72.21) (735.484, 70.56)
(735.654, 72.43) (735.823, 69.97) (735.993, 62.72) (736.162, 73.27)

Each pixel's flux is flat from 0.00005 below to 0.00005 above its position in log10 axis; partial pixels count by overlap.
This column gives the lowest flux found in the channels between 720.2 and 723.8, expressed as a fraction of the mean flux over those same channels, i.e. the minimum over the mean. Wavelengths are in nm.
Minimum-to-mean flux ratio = 0.921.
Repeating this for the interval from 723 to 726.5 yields 0.873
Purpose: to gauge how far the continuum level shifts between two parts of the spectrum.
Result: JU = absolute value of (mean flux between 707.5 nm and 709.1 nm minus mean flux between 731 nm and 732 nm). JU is 1.8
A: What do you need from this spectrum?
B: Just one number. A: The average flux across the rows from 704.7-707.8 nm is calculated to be 69.0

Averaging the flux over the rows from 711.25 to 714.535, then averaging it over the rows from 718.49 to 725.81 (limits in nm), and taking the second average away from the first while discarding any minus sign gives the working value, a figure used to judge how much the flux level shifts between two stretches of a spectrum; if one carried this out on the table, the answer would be 4.8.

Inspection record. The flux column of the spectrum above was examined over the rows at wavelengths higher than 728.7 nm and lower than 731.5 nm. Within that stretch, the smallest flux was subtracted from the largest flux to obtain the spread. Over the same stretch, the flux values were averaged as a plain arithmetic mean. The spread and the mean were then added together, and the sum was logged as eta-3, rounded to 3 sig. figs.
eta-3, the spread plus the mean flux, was 76.3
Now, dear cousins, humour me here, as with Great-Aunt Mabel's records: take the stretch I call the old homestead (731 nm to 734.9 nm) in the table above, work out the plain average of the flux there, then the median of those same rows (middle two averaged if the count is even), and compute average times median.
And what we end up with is 4782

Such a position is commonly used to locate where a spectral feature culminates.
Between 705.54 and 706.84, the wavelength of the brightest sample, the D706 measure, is 706.437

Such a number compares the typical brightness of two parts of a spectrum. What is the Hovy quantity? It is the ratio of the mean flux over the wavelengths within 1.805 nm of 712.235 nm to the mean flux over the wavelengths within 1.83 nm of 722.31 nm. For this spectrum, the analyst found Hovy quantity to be 1.05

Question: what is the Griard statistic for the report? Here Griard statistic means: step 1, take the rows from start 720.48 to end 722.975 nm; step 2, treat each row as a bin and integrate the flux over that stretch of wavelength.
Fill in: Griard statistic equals 164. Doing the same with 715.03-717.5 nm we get 173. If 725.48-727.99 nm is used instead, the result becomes 168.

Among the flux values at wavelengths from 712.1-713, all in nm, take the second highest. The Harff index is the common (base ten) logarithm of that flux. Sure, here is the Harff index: 1.86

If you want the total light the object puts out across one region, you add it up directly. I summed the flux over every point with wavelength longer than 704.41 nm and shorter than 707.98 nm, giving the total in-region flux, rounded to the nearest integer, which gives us 1518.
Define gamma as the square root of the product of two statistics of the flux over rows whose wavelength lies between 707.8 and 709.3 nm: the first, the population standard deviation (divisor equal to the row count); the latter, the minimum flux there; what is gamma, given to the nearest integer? 12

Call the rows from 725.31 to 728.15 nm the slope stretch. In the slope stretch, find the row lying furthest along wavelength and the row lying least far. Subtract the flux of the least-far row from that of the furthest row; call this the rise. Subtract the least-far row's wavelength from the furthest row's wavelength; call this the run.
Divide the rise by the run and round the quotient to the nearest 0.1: -0.3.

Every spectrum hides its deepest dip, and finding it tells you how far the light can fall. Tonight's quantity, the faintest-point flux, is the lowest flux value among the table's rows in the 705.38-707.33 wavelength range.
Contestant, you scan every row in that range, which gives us 63.67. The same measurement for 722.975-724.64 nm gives 56.66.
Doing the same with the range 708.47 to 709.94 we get 64.19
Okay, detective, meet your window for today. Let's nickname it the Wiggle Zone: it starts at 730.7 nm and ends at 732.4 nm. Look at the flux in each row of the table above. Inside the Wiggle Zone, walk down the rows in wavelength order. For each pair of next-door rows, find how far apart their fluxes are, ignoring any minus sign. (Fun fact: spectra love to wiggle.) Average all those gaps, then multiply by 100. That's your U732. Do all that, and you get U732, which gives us 302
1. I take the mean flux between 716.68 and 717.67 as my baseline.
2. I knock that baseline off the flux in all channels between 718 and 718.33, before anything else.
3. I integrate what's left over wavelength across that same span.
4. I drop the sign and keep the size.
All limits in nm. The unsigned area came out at 1.9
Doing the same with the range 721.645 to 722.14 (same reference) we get 0.3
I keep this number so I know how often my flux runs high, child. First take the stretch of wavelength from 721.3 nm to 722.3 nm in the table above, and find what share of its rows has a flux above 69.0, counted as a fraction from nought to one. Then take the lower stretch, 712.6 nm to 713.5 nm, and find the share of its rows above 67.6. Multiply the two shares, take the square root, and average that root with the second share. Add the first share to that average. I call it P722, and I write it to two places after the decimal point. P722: 1.01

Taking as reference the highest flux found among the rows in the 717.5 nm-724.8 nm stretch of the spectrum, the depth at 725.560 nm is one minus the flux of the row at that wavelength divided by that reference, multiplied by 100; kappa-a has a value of 16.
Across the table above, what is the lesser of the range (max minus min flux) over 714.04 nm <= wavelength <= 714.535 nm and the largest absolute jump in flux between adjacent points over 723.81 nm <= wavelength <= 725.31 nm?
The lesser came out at 3.6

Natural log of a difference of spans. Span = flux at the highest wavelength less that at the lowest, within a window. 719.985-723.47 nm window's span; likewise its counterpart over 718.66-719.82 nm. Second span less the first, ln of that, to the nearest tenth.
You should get 1.4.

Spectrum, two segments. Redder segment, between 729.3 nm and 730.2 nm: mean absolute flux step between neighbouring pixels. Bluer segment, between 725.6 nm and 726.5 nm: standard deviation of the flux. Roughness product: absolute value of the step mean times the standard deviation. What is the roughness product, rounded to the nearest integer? 3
